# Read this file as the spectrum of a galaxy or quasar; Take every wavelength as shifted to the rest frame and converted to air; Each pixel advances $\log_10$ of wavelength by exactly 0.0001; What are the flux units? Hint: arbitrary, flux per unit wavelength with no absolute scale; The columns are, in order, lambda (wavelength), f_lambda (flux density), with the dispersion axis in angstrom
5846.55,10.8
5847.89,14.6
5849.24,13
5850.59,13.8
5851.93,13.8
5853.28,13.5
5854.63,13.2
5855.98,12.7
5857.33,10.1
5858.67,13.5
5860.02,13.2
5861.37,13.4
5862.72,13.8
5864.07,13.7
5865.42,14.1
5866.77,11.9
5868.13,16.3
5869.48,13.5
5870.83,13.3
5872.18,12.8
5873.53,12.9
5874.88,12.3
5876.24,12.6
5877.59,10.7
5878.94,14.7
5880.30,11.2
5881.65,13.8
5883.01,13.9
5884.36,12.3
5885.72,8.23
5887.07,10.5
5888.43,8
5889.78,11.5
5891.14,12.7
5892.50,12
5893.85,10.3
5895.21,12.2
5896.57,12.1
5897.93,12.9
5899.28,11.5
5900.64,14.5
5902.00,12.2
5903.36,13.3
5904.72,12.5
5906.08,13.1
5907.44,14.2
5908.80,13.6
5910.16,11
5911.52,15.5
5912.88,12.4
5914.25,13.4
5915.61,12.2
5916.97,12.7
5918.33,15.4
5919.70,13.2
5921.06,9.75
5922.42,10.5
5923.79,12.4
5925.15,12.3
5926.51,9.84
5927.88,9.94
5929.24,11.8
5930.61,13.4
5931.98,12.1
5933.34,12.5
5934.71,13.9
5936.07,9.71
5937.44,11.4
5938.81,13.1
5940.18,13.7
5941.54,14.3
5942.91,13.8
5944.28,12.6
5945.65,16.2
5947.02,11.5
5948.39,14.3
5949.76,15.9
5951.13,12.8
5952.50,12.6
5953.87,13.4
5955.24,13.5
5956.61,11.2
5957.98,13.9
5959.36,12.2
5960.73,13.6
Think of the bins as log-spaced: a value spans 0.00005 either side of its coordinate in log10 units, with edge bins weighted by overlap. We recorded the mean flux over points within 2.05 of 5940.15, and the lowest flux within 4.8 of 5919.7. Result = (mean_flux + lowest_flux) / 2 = 11.7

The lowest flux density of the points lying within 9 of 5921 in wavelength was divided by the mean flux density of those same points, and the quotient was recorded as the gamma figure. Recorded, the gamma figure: 0.81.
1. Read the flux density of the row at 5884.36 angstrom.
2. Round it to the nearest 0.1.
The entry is 12.3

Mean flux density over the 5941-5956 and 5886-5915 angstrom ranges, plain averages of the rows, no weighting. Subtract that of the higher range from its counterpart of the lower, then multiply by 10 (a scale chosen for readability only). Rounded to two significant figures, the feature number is -14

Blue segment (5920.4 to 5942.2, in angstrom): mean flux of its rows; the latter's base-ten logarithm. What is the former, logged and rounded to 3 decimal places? 1.076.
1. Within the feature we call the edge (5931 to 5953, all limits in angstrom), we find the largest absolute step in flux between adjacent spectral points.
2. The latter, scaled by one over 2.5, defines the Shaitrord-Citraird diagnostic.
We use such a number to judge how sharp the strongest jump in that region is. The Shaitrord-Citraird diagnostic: 1.88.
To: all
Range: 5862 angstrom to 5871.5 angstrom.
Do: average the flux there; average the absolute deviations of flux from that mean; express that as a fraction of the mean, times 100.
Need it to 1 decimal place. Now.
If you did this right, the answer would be 5.8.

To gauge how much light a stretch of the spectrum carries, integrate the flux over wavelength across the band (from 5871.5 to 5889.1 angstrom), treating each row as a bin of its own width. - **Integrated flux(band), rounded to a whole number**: 208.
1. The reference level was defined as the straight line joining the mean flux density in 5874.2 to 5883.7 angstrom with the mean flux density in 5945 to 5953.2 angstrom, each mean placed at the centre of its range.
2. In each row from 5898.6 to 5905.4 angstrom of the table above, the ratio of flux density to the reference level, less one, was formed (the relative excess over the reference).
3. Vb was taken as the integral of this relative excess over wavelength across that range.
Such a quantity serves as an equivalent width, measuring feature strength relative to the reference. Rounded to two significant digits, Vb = -0.16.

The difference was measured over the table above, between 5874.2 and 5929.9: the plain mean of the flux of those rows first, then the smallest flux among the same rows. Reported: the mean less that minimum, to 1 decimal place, 4.2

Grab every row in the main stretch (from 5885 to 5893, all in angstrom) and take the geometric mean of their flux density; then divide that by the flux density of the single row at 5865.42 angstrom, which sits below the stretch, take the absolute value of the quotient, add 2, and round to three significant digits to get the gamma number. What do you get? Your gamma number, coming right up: 2.73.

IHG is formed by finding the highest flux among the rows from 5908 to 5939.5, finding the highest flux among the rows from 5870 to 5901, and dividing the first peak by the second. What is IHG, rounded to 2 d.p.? 1.05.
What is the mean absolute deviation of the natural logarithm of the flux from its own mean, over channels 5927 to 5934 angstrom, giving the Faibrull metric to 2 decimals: 0.07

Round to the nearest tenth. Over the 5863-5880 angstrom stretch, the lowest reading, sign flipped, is -10.7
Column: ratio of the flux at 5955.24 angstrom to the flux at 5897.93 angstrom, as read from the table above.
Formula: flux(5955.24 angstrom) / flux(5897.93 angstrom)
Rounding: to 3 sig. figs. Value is 1.05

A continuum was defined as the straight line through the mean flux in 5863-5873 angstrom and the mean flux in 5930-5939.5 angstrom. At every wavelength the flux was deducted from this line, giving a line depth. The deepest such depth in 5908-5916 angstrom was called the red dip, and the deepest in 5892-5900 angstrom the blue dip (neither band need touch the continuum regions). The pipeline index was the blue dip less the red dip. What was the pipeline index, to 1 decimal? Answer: 1.0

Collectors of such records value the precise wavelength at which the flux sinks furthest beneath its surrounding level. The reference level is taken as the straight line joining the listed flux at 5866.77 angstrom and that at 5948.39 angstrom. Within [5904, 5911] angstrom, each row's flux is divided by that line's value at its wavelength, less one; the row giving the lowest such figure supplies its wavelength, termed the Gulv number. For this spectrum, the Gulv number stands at 5910.16 angstrom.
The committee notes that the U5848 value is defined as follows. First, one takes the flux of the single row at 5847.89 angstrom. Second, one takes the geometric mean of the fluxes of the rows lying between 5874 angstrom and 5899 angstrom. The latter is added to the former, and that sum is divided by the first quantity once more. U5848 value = 1.80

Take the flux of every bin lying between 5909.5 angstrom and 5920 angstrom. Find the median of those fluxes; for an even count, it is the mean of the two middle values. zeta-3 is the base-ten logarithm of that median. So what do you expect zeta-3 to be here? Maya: 1.11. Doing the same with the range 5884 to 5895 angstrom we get 1.04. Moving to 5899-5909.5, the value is 1.12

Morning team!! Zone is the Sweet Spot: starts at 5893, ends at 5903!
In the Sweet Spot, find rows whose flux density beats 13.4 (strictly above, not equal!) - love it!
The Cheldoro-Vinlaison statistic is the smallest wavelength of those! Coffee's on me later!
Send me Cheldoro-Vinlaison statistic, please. 5900.64 angstrom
